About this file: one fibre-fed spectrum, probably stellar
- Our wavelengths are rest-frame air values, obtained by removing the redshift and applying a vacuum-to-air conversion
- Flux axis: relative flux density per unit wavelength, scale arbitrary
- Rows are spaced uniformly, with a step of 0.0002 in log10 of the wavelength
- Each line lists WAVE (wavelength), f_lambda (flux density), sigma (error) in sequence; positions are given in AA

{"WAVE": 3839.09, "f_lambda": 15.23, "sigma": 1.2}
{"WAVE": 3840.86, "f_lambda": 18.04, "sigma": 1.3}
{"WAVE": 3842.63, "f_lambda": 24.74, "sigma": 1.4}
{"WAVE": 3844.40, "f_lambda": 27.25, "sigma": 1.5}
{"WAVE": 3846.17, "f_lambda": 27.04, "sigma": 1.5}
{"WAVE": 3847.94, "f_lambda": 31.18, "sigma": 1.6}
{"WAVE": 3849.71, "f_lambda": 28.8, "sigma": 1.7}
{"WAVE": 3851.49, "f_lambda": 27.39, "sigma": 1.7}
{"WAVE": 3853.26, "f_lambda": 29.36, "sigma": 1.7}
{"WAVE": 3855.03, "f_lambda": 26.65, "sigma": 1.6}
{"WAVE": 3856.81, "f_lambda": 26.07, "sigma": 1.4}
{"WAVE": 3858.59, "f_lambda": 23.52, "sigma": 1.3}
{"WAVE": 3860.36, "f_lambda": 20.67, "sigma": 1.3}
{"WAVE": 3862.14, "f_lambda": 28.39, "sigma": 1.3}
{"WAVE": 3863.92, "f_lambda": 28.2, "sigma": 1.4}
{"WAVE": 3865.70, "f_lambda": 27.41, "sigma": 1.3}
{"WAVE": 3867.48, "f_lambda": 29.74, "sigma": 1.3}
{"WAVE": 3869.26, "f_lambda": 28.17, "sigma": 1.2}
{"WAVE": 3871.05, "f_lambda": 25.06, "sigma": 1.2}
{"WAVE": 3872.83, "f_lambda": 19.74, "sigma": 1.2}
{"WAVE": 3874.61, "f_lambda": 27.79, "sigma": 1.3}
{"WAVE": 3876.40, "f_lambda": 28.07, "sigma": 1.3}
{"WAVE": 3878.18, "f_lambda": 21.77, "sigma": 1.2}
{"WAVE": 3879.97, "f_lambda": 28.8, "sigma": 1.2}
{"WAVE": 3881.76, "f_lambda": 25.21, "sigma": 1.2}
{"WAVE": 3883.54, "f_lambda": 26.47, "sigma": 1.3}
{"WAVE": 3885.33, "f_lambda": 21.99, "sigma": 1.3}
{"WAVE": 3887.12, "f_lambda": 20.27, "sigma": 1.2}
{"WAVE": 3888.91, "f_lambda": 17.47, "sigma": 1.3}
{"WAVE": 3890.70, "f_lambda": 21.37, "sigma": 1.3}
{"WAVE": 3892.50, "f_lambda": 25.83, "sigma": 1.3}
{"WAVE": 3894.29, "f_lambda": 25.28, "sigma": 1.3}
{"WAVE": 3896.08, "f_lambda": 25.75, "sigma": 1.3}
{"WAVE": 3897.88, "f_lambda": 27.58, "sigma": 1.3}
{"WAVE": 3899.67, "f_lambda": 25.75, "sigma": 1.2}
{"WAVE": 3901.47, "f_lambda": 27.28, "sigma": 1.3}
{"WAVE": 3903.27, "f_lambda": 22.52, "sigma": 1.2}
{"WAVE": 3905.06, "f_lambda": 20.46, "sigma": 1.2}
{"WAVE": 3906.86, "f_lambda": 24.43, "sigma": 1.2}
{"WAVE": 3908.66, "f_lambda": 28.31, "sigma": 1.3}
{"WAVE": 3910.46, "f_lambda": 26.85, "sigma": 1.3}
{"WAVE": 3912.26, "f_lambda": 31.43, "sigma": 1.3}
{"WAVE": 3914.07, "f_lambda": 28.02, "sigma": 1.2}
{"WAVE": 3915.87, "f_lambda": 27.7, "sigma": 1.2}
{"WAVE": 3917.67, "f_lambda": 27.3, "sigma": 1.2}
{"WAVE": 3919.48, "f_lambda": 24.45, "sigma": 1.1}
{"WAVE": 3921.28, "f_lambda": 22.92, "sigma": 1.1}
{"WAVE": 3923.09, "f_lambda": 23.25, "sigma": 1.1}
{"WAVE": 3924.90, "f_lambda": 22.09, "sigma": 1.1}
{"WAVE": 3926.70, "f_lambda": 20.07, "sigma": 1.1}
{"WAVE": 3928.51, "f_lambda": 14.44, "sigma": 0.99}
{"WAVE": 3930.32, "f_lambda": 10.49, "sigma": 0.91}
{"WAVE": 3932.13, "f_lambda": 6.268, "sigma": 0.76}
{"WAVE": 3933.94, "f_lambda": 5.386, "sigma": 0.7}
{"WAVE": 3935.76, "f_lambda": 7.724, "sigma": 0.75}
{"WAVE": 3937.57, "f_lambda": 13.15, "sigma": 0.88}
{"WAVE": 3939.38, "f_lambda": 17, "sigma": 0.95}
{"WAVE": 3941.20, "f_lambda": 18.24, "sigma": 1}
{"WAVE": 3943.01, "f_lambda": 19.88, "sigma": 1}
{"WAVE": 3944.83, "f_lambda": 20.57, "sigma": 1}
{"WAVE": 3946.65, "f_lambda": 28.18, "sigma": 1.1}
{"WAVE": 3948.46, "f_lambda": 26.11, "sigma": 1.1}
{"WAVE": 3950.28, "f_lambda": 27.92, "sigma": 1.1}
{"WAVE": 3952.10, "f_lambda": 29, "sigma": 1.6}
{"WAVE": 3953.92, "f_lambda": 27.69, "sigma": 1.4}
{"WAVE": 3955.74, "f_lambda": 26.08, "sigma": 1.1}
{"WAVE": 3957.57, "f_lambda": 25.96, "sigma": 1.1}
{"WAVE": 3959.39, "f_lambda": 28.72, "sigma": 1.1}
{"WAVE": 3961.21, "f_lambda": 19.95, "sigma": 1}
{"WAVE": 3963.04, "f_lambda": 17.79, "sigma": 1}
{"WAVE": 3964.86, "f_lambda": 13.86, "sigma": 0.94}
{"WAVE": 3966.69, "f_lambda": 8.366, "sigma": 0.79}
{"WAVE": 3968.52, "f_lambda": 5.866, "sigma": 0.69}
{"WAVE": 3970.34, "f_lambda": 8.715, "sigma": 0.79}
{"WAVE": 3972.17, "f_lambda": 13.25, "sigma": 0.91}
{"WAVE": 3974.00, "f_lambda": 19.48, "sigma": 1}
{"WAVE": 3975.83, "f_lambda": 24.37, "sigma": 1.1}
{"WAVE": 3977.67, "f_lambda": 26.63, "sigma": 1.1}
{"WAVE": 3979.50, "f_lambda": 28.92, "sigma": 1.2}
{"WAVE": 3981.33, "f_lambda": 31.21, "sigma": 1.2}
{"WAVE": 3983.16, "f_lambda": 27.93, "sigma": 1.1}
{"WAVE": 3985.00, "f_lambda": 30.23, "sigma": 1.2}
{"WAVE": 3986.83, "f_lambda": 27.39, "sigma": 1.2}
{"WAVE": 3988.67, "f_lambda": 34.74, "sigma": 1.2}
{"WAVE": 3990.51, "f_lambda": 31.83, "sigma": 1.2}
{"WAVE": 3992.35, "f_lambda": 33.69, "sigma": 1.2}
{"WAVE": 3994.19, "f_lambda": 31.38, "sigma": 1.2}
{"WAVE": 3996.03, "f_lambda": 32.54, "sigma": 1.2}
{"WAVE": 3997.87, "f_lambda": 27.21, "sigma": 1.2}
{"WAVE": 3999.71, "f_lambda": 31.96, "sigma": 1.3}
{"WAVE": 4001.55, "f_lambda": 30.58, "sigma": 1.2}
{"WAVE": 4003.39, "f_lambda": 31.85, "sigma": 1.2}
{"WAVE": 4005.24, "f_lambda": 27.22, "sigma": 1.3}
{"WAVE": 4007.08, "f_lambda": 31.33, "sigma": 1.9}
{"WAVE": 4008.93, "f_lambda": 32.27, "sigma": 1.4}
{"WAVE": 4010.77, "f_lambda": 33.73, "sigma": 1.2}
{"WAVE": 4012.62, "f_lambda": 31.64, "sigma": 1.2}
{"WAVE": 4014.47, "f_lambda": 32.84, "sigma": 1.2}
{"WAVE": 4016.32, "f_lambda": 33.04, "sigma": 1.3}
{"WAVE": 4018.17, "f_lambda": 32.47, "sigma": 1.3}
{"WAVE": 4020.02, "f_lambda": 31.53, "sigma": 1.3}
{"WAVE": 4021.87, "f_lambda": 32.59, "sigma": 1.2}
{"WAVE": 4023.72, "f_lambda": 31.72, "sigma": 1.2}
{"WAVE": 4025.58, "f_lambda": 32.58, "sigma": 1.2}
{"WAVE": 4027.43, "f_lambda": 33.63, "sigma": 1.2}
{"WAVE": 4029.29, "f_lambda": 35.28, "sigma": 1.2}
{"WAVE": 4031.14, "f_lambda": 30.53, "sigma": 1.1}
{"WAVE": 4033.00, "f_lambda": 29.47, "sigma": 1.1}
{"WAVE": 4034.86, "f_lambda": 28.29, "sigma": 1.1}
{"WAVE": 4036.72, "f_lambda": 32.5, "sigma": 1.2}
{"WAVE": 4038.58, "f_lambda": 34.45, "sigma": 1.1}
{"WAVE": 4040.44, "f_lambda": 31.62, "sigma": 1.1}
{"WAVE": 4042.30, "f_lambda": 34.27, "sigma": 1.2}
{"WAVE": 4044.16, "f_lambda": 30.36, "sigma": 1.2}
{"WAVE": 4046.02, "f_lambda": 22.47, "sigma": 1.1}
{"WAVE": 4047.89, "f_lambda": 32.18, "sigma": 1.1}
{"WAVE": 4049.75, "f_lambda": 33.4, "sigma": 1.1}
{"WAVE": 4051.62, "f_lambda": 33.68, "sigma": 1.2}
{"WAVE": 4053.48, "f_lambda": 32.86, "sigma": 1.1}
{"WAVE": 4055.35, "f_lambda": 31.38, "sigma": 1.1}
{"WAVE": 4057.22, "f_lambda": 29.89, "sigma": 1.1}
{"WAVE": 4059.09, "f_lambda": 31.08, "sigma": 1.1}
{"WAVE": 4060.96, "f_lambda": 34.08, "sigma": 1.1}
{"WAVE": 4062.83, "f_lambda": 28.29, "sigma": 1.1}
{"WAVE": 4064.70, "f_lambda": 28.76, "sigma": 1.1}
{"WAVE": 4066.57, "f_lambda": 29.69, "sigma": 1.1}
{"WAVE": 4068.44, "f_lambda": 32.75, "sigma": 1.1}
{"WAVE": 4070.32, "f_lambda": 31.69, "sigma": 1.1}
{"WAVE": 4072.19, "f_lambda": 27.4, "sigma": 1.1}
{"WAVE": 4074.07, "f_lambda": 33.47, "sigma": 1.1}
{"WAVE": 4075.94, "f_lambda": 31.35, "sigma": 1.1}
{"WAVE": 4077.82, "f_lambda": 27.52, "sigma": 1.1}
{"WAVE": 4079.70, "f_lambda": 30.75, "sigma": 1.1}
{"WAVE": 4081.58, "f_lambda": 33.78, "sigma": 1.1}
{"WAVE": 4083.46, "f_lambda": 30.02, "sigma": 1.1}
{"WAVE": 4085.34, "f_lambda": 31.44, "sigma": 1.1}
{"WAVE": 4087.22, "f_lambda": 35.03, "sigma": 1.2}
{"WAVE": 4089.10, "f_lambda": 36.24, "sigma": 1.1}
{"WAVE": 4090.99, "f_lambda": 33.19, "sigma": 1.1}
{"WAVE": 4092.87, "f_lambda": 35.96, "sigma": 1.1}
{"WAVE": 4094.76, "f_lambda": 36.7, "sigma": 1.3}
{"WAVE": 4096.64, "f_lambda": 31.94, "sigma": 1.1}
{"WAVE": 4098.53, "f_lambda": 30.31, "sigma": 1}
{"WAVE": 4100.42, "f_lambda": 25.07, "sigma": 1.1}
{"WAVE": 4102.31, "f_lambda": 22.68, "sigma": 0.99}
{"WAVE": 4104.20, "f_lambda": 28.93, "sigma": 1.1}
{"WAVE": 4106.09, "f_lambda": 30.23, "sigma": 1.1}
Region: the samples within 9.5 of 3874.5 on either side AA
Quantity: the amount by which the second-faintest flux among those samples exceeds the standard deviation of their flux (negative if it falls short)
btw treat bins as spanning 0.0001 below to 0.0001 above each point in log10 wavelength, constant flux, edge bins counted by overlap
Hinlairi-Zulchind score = 19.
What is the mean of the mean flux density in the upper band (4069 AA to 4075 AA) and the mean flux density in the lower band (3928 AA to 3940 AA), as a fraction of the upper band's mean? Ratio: 0.67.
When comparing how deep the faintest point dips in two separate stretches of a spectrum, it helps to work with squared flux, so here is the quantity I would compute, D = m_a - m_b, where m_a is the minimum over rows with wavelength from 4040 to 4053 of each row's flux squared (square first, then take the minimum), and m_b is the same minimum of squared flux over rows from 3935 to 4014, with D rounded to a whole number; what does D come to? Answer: 470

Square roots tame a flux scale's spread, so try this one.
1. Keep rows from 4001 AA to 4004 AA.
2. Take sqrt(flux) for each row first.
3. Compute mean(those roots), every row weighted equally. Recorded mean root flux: 5.59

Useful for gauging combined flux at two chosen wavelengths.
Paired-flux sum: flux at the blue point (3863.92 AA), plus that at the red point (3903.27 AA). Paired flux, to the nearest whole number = 51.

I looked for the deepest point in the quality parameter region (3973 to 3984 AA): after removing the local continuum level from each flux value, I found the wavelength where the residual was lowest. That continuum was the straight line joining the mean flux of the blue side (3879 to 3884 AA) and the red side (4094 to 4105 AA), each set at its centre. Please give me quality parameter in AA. 3974.00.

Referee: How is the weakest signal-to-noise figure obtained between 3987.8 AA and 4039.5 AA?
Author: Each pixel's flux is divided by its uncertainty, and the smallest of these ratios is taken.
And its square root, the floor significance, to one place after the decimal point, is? 4.1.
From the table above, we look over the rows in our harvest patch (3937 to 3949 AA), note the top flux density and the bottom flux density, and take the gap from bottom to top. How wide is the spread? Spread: 15.0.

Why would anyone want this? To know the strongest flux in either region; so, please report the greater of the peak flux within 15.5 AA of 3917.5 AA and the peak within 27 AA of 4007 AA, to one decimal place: 35.3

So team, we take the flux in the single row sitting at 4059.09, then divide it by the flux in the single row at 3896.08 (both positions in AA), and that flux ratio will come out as 1.2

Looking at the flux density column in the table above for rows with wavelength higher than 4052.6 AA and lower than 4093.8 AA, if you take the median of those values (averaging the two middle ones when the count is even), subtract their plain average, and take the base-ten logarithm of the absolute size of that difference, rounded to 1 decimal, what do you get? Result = -0.6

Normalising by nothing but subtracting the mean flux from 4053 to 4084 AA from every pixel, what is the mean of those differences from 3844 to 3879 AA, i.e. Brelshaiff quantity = -4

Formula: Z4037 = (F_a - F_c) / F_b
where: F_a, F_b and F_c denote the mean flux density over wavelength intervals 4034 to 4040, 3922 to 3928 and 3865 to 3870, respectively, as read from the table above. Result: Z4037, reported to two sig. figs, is 0.15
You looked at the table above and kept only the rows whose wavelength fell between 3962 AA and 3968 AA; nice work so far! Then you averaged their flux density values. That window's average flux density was 13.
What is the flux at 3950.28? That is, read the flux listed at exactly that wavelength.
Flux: 27.92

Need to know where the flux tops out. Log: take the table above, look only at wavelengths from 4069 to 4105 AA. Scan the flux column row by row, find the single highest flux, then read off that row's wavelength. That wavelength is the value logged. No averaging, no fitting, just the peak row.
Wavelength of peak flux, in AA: 4094.76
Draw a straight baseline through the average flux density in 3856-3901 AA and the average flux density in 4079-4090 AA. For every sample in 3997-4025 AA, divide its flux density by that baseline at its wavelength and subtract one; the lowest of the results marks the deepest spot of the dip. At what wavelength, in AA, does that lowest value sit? 4005.24 AA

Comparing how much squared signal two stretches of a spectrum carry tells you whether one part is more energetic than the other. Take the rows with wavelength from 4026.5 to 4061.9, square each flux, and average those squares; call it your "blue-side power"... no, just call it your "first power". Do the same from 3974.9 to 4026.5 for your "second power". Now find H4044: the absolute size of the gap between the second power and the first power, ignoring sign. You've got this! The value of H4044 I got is 49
